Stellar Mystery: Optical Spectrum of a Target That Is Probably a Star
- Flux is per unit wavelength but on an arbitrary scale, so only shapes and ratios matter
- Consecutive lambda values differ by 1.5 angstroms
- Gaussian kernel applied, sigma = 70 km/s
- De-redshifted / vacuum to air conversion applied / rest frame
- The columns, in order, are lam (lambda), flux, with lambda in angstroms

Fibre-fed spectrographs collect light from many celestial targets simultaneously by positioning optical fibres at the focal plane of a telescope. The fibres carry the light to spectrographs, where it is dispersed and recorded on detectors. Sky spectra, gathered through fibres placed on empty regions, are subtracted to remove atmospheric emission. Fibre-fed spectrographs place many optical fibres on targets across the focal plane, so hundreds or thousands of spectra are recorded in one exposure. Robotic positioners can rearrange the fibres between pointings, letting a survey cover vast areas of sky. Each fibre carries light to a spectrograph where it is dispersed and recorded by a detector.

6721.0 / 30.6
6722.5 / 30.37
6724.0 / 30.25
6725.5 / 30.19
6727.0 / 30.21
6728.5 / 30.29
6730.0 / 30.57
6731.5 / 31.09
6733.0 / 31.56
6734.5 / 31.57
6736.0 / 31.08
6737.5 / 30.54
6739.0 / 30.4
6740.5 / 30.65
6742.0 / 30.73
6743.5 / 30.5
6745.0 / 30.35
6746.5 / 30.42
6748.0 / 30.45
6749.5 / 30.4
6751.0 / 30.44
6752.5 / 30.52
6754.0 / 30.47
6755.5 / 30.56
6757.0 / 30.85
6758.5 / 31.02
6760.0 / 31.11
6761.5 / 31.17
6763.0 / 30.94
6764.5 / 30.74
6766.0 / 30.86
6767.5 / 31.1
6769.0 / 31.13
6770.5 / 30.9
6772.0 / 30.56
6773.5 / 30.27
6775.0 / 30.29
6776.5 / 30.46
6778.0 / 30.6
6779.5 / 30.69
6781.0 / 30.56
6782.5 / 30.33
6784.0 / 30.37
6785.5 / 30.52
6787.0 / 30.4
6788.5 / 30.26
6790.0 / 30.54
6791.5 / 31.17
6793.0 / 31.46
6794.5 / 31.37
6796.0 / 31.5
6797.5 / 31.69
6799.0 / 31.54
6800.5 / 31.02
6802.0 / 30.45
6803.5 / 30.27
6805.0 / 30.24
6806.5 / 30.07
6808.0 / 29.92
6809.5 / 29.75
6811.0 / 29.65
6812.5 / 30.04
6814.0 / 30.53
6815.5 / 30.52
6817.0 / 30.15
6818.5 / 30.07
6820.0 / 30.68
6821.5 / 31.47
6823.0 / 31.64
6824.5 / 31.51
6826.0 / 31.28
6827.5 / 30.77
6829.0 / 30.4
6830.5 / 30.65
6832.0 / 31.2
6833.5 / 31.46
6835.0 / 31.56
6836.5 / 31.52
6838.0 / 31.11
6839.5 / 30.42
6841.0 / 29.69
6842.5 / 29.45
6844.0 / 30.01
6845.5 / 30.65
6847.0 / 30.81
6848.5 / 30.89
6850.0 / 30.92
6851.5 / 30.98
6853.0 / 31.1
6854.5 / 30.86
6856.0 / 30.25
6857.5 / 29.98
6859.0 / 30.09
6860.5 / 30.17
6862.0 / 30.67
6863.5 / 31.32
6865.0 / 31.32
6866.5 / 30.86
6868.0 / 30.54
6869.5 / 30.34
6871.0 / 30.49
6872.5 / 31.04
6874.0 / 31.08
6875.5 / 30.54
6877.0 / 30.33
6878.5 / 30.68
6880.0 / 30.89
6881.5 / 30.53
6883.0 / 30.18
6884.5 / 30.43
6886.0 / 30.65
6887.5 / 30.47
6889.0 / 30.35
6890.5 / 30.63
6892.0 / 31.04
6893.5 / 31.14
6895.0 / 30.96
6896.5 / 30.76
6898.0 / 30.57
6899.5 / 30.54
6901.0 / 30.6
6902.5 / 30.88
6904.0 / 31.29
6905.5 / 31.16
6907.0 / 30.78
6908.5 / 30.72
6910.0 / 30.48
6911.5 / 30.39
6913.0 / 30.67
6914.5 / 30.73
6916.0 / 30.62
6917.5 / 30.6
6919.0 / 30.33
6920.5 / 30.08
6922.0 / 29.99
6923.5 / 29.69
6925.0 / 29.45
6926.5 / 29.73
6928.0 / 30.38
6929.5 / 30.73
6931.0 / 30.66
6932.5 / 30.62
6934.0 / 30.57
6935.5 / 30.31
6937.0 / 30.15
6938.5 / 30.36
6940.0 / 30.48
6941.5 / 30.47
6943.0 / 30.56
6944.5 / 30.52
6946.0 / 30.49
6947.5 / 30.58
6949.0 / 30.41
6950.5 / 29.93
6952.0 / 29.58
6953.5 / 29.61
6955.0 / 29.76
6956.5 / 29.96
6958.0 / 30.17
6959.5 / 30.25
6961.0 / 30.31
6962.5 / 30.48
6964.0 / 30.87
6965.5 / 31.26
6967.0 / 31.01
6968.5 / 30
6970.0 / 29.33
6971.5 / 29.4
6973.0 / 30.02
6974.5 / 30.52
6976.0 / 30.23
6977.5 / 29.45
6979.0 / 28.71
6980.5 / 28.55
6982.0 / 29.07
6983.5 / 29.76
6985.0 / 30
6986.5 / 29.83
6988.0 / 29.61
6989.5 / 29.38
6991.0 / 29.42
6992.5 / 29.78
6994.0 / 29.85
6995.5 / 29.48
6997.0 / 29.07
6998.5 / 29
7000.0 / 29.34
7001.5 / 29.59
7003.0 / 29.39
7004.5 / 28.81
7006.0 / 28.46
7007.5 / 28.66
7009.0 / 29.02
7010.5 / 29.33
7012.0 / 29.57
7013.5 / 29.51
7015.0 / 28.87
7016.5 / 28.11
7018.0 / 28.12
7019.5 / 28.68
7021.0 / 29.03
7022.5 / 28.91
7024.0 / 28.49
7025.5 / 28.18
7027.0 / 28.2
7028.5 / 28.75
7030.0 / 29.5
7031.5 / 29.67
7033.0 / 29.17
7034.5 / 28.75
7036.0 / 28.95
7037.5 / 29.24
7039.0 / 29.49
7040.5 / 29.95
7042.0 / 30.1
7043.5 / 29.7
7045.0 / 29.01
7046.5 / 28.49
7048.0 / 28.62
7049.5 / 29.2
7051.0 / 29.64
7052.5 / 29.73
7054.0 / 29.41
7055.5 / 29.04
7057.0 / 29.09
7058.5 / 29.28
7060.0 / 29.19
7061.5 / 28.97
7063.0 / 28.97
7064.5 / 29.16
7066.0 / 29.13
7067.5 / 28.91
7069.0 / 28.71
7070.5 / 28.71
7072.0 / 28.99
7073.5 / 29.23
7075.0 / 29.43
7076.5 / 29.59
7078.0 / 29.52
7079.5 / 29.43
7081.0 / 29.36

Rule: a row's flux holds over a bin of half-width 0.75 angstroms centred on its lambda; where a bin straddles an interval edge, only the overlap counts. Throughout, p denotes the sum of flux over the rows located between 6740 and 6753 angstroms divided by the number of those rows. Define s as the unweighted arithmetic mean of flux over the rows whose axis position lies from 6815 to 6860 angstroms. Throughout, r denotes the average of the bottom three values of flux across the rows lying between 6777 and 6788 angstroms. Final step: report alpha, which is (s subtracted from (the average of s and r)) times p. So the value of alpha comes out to -6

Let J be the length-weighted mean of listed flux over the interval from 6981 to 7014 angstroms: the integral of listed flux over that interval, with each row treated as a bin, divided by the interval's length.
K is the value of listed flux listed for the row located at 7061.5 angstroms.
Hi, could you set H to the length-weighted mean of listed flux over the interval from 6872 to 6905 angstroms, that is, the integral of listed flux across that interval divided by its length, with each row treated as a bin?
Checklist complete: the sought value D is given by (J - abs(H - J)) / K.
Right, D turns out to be 0.97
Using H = 30.7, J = 29.4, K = 28.97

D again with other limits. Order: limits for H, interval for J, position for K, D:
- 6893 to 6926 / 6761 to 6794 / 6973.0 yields 1.02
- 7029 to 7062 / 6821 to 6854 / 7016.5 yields 1.04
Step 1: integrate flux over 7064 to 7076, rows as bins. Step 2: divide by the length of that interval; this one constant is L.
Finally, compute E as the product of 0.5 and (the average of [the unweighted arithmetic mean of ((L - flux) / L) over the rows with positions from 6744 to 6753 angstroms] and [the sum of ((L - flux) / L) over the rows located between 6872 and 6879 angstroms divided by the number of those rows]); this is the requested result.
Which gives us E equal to -0.0265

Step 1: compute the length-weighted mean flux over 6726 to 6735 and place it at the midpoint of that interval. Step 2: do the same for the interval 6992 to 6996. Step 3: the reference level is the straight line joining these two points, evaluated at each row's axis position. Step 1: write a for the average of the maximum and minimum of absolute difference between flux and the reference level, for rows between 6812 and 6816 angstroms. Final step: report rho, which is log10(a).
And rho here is -0.61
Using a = 0.25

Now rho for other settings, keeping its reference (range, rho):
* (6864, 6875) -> -0.24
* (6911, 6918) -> -0.30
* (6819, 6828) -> -0.15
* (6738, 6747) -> -0.61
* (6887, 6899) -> -0.23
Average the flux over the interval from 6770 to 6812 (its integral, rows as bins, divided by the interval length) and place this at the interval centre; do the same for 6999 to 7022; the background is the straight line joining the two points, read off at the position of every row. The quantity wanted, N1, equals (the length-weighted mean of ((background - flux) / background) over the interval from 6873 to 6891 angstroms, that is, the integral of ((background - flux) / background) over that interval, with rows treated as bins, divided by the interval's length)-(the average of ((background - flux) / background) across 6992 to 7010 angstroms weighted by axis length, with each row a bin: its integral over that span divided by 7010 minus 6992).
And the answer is -0.02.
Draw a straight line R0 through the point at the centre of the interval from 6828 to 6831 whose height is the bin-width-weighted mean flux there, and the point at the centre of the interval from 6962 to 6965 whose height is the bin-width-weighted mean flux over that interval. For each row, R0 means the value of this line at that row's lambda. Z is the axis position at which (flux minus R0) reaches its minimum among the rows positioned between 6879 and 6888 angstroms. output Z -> 6883.0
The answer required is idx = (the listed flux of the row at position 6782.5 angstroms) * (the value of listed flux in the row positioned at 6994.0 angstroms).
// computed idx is 905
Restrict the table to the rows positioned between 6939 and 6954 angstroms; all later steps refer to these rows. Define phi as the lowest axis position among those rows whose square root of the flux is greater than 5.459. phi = 6940.0 angstroms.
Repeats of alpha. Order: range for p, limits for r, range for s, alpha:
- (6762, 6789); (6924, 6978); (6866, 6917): -20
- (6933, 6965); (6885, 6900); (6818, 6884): -4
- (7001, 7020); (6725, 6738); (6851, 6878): -6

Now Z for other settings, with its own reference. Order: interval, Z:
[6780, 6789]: 6788.5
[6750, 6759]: 6751.0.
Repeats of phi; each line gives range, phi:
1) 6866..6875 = 6866.5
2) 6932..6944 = 6932.5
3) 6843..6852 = 6844.0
